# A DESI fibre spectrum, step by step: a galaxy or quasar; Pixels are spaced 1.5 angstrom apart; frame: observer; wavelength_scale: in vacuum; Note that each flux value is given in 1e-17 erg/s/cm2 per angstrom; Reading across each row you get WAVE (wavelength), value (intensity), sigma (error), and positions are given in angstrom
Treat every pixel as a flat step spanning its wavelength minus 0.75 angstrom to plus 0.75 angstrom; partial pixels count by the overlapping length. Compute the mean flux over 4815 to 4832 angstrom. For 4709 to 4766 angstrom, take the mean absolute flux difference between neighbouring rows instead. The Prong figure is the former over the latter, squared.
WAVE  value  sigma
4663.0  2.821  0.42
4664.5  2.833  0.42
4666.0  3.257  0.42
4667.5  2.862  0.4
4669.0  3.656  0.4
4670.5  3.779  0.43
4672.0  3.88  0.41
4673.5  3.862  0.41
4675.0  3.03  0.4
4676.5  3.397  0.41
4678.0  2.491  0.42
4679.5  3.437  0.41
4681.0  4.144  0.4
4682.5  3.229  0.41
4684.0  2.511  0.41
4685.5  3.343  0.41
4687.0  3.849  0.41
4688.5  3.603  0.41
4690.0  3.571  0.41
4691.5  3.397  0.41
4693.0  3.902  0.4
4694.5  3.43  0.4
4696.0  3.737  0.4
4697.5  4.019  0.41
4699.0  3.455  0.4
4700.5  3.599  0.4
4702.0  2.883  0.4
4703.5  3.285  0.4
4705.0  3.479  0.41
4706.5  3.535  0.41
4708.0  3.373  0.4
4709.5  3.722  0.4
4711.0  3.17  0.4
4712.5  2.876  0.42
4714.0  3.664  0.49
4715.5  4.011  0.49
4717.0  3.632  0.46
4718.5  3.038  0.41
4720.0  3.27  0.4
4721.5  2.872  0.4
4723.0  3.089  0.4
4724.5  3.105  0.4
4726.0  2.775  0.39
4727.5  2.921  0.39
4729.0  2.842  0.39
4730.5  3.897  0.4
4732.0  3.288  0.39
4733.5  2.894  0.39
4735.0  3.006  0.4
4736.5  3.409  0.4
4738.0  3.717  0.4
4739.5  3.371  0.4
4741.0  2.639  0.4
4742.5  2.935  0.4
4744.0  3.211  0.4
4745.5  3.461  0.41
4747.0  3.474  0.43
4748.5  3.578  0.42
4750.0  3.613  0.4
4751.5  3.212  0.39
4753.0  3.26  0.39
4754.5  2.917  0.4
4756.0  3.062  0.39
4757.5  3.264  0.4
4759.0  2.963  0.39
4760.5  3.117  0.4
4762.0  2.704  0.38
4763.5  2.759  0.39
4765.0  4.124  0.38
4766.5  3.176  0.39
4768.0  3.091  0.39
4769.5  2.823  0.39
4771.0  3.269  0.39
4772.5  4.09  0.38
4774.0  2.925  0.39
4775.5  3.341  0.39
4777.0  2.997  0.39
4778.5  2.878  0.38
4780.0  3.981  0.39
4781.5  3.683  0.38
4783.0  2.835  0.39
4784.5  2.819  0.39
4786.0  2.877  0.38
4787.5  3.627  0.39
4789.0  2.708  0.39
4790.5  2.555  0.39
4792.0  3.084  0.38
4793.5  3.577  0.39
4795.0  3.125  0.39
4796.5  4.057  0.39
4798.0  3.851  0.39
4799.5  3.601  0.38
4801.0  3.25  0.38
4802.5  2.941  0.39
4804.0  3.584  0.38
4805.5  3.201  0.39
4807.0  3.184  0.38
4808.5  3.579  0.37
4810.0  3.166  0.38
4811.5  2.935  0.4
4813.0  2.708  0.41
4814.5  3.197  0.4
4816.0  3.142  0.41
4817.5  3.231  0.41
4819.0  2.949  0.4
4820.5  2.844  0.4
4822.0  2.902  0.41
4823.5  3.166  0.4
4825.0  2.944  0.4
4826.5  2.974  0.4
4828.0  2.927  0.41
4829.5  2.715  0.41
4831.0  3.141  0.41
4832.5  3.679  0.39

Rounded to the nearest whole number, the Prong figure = 76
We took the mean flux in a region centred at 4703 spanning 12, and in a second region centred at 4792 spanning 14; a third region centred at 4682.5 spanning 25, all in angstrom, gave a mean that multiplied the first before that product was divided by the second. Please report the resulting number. 3.65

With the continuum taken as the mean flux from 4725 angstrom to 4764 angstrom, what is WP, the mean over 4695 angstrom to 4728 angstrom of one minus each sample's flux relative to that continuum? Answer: -0.06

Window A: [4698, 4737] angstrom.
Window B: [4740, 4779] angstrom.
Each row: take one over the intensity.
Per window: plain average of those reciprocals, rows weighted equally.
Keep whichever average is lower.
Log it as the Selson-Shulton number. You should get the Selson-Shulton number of 0.309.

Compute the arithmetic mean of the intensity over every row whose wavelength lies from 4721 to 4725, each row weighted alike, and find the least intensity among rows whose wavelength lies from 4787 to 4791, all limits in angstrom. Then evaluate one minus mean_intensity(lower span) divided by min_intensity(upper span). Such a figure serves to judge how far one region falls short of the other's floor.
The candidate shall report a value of -0.18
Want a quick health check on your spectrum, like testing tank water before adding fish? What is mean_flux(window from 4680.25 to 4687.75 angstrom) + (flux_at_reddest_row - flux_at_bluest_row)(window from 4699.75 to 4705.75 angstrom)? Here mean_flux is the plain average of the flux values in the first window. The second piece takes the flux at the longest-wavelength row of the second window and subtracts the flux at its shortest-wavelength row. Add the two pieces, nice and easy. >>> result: 3.30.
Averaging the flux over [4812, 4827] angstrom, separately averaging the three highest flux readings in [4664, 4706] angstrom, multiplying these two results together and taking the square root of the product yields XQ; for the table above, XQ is 3.48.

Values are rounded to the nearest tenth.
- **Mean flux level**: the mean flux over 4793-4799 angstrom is 3.7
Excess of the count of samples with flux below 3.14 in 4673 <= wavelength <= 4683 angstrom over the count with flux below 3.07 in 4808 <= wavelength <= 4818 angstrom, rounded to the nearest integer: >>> 0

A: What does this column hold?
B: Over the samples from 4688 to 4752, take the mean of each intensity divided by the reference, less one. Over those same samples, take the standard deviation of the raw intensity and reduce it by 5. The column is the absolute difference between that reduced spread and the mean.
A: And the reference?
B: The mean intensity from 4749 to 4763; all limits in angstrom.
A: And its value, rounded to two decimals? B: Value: 4.72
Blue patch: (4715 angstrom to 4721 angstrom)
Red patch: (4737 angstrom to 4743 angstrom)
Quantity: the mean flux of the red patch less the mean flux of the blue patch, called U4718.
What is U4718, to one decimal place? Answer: -0.3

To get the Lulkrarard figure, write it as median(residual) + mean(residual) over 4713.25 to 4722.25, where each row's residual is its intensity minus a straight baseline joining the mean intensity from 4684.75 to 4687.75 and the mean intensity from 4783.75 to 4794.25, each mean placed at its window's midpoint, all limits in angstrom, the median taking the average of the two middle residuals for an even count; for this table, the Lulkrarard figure 0.0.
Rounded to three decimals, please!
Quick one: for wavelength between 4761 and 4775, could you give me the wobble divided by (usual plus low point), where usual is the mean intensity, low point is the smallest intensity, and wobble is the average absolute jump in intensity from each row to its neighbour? 0.109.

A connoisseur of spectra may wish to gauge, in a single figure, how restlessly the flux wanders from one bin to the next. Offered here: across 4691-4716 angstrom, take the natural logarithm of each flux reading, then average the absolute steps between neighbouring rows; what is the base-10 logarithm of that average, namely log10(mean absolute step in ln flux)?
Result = -0.95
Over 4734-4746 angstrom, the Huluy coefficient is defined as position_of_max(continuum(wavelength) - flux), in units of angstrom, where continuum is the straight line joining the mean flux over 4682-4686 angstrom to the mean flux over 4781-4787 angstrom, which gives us 4741.0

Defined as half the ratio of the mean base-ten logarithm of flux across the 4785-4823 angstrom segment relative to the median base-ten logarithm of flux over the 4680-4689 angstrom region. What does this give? 0.464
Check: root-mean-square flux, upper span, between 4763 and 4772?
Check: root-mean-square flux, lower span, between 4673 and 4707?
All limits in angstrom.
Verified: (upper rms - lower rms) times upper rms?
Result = -0.74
